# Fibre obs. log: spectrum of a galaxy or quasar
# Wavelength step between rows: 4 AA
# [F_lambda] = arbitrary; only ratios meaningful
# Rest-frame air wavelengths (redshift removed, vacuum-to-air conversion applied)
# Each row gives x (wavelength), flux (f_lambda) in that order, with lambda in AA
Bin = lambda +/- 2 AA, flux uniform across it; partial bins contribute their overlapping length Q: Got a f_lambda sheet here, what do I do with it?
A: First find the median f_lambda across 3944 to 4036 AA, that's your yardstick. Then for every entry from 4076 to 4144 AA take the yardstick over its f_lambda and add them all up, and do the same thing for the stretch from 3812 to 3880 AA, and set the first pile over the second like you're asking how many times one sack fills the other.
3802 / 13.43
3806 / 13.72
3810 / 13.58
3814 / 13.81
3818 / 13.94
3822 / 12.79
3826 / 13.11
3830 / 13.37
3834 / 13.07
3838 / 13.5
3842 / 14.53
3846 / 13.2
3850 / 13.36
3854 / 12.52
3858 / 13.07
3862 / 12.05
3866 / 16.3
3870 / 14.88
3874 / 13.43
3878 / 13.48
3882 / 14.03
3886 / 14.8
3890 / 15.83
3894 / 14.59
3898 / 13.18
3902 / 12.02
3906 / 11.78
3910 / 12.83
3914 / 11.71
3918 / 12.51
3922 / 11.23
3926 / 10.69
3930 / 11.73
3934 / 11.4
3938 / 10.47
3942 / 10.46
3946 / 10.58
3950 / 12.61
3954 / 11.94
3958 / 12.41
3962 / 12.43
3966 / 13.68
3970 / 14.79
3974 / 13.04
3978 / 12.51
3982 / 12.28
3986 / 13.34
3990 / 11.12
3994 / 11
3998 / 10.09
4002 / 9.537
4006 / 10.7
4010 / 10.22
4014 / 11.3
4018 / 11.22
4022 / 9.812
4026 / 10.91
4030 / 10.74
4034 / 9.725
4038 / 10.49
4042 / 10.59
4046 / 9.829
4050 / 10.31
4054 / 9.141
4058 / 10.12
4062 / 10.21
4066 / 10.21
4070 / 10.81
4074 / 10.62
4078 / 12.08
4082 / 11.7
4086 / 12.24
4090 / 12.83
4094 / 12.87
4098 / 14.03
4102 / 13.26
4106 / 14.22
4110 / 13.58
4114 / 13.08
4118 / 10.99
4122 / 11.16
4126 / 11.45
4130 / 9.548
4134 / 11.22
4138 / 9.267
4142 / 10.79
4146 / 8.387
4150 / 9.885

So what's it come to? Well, 1.14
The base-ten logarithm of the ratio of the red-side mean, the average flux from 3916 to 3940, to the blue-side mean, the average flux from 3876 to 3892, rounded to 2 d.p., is -0.11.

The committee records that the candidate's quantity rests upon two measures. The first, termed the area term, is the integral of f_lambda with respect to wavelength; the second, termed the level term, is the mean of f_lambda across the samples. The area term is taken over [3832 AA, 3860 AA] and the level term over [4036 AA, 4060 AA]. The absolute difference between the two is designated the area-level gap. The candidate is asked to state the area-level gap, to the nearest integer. 363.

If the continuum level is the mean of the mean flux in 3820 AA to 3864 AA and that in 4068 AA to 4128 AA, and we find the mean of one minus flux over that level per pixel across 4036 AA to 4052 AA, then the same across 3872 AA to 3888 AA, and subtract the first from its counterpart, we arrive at -0.29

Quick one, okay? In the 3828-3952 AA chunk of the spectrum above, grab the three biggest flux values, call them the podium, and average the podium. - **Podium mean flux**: 15.7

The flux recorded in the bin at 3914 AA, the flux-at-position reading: 11.71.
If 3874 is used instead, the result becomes 13.43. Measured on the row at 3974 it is 13.04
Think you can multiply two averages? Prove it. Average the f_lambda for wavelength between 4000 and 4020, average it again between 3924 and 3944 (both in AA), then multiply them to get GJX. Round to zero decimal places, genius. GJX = 116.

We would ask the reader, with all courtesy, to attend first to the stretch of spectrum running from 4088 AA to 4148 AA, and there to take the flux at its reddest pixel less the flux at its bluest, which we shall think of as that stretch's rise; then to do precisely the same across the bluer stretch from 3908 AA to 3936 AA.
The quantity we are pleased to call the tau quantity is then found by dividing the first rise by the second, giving 3.1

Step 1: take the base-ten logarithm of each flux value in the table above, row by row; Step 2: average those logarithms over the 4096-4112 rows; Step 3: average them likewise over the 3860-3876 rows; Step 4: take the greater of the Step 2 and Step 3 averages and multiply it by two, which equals 2.30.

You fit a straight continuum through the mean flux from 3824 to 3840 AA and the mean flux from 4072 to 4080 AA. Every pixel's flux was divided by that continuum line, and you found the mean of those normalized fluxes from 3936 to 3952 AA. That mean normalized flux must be 0.89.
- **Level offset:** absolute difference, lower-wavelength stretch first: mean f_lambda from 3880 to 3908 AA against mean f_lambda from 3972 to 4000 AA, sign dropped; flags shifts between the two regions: 1.84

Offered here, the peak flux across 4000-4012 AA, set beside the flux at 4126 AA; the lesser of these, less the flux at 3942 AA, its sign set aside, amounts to 0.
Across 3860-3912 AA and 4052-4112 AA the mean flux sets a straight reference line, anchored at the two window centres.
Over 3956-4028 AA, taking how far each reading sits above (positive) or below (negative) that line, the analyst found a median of -1.2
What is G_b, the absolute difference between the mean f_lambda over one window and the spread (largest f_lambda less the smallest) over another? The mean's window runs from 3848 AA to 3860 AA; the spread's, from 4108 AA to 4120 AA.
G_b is 10.4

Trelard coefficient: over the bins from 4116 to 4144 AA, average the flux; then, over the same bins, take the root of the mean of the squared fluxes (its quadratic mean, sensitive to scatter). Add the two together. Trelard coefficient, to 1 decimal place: 21.3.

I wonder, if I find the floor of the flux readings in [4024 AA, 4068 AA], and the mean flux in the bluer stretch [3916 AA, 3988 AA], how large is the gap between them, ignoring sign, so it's 3.0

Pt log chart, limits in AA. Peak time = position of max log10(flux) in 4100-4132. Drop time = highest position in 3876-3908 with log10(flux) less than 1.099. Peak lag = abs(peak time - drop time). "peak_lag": 200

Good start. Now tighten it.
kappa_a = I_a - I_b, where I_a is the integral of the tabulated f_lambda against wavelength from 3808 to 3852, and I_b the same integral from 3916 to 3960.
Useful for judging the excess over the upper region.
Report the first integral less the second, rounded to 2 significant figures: 89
